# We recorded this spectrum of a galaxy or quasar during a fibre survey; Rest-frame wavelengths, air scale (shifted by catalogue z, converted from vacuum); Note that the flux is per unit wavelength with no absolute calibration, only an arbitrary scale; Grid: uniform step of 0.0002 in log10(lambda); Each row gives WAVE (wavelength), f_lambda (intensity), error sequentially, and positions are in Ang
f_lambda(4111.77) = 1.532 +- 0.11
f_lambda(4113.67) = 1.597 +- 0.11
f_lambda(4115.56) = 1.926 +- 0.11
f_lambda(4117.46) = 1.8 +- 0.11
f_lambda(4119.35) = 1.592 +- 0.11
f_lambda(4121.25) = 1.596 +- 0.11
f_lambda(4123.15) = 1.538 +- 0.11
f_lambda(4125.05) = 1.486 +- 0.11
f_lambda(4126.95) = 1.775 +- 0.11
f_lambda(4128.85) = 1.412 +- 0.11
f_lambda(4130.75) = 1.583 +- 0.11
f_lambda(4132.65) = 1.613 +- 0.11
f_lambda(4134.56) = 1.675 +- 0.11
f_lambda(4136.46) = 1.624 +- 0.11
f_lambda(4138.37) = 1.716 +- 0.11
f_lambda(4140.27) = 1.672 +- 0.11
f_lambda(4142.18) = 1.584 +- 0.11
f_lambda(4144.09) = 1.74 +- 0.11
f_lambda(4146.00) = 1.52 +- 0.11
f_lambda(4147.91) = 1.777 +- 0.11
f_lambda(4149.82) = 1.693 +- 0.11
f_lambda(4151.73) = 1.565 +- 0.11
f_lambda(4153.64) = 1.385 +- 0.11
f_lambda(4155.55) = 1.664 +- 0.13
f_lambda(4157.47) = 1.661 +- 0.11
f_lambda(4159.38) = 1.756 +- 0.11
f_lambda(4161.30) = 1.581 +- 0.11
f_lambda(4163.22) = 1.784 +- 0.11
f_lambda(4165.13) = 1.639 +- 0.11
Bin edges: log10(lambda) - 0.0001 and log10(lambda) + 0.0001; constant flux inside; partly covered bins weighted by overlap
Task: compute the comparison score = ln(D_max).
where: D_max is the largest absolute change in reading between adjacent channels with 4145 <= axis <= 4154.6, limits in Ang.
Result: -1.36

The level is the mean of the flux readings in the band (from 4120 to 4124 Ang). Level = 1.57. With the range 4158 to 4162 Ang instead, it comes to 1.67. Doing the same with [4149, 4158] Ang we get 1.59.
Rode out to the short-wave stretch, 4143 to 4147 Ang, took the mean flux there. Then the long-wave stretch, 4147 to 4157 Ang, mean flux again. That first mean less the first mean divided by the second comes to 0.622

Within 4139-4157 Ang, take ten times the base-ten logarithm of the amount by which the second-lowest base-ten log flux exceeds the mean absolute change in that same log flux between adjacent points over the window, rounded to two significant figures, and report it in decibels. -8.7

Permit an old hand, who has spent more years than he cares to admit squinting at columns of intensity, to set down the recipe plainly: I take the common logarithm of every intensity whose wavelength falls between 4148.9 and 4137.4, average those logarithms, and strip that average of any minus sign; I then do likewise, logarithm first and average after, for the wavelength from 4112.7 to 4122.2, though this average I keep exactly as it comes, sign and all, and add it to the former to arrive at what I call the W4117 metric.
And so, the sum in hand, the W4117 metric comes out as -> 0.451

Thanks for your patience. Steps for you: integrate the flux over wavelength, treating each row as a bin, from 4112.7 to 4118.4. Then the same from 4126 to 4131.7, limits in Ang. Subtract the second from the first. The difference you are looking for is 1.0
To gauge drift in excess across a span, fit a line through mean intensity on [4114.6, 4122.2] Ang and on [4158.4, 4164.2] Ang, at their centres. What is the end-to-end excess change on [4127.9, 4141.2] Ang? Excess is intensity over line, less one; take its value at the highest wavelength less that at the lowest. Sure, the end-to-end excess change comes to 0.15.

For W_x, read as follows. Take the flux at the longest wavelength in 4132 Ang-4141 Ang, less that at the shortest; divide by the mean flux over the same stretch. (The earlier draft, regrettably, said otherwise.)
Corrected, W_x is 0.036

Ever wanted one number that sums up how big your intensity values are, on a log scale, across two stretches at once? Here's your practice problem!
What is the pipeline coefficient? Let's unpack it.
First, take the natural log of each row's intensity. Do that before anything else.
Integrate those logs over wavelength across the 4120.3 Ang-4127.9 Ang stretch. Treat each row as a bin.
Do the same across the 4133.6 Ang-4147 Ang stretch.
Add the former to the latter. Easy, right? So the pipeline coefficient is 10.2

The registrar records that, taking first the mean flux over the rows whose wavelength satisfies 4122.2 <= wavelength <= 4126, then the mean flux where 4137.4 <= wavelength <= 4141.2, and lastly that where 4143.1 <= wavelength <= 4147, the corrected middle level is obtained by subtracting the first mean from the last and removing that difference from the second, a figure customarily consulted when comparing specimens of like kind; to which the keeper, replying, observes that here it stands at 1.576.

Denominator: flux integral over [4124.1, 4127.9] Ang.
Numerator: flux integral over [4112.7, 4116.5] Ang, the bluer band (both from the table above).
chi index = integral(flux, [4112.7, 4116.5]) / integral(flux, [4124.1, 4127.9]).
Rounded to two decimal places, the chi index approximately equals 1.08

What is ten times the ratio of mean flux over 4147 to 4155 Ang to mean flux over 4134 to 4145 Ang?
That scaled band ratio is 9.6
